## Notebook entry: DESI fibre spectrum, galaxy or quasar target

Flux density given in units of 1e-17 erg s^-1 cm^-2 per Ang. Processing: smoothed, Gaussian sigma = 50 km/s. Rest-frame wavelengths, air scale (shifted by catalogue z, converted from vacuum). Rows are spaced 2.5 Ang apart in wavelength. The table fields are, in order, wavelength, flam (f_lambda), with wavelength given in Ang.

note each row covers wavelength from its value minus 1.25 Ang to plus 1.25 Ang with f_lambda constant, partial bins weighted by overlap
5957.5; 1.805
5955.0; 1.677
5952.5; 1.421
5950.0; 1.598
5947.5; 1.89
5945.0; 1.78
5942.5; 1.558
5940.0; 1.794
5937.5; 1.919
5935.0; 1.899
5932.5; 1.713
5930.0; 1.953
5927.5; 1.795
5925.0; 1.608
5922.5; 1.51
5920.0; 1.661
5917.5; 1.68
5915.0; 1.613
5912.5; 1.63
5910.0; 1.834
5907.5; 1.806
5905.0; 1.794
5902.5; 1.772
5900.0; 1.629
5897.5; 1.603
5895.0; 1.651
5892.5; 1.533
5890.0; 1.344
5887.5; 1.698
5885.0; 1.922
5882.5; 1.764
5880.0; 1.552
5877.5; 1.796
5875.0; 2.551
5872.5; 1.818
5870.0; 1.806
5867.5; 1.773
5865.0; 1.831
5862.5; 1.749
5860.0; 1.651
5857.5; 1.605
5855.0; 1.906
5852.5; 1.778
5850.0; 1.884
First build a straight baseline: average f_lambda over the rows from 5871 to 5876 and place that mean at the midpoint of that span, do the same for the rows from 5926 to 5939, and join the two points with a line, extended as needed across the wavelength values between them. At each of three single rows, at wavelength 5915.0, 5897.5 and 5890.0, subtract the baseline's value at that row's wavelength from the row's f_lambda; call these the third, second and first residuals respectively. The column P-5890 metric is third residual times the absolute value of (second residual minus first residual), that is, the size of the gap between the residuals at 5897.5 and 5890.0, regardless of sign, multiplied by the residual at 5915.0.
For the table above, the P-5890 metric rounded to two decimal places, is -0.10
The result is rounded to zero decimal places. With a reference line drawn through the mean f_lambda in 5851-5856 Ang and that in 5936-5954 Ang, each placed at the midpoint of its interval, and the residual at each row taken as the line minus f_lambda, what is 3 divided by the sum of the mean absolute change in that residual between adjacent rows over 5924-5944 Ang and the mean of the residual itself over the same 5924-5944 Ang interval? 27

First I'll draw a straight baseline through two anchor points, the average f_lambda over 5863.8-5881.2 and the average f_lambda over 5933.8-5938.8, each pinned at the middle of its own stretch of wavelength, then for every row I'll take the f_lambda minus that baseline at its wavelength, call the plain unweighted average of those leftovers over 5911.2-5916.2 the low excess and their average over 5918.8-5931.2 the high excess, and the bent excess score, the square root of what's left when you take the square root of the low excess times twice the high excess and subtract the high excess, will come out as 0.726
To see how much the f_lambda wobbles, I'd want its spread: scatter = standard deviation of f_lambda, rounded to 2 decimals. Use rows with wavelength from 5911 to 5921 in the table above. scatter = 0.03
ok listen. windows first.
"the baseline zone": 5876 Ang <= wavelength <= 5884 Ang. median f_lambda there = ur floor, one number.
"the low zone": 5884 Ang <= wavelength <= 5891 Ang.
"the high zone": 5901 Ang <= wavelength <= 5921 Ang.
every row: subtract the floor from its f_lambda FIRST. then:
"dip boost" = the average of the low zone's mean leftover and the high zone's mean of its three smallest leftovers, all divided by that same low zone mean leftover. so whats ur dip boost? 1.1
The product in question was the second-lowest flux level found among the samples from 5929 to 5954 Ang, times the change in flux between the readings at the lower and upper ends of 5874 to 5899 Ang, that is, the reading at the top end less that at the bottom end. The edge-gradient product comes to -1.5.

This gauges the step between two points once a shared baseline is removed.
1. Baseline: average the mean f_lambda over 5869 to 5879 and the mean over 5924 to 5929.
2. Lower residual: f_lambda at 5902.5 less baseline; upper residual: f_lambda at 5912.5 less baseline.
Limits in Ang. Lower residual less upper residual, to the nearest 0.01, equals 0.14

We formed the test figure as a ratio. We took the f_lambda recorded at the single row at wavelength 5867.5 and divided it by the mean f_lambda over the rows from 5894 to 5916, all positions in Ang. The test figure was 1.04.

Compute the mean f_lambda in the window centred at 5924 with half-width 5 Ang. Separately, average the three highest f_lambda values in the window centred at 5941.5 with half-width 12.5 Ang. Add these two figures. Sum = 3.57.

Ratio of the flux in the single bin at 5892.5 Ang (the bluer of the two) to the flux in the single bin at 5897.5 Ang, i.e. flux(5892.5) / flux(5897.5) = 0.96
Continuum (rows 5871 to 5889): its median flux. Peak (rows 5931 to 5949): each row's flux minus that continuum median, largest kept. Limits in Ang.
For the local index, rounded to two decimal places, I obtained 0.12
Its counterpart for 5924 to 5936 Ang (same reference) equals 0.16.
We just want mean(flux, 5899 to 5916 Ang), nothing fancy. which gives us 1.73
